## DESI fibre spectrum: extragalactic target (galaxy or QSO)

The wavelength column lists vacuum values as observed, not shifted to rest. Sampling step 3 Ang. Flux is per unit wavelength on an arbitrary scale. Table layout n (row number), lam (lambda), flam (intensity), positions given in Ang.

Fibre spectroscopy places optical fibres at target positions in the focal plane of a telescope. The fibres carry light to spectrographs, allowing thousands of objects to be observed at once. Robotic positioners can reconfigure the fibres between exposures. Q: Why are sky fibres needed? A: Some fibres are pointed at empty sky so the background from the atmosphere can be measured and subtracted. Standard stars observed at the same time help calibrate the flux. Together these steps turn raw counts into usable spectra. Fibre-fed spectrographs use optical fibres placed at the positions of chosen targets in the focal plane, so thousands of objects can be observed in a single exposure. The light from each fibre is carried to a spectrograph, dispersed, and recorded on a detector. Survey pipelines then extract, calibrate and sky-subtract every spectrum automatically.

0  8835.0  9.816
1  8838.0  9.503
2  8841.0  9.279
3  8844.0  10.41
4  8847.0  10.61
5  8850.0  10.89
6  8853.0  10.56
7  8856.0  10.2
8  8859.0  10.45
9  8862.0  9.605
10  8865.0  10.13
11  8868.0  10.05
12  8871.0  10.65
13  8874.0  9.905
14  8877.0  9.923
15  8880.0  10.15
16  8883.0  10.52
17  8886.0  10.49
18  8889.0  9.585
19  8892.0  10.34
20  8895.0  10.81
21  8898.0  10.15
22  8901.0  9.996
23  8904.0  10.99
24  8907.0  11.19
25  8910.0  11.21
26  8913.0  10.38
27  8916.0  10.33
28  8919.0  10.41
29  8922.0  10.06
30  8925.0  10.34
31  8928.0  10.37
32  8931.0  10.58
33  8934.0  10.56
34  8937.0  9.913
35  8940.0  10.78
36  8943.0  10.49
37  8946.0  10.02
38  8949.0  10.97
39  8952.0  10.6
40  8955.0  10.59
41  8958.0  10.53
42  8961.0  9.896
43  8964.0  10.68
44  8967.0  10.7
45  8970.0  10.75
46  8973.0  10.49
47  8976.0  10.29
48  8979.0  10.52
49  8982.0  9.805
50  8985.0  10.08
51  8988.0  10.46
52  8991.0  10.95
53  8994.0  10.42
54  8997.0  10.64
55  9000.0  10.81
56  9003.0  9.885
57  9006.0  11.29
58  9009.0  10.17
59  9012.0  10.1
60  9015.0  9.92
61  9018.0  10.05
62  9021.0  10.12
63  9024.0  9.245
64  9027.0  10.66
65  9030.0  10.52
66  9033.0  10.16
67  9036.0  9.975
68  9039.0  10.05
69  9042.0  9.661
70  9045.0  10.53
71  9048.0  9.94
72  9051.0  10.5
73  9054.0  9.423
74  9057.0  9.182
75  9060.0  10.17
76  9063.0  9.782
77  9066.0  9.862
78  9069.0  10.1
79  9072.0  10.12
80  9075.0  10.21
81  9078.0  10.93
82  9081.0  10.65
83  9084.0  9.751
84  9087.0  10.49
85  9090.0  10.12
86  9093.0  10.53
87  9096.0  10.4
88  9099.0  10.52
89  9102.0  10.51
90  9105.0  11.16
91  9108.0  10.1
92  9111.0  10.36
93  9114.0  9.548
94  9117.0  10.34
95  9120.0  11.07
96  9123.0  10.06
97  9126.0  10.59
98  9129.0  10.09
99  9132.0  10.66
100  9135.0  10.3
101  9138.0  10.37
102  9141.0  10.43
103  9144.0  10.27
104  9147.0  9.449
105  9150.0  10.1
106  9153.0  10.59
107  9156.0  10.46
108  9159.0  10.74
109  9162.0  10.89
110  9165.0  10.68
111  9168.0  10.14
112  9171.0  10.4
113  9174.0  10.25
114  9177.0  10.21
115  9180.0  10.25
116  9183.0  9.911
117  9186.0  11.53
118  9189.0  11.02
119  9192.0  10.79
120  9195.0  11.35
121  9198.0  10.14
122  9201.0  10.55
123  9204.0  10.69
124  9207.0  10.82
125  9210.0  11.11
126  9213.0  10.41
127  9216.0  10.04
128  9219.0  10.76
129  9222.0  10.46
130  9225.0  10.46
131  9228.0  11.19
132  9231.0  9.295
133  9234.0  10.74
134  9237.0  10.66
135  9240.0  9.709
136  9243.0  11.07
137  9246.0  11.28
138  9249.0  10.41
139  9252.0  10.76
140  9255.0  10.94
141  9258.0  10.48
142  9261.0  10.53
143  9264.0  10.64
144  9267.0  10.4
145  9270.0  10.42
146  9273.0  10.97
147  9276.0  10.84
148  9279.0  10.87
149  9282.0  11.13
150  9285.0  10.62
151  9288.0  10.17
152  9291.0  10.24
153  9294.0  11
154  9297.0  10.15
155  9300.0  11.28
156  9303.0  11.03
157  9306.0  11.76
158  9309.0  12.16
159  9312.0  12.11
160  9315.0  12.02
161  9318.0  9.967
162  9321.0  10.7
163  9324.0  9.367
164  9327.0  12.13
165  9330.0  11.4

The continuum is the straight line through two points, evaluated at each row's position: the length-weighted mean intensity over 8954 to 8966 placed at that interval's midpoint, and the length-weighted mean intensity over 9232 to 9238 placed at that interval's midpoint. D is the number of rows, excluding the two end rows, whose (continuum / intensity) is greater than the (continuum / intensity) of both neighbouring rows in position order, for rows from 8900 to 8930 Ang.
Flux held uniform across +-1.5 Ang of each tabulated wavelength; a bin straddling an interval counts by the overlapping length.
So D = 2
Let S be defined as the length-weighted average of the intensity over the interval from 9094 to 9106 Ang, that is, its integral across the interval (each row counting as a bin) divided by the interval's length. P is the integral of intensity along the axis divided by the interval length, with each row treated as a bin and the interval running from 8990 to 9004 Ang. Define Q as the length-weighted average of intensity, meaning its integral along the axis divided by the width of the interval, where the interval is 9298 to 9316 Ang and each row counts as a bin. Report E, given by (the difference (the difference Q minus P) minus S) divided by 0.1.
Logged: -95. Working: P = 10.5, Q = 11.7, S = 10.6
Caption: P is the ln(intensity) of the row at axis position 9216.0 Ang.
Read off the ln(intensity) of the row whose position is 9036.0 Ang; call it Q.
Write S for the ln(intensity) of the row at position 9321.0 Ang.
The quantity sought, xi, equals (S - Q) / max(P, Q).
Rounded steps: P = 2.31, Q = 2.30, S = 2.37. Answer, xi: 0.030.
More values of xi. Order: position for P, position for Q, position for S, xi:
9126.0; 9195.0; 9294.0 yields -0.013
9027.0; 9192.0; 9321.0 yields -0.004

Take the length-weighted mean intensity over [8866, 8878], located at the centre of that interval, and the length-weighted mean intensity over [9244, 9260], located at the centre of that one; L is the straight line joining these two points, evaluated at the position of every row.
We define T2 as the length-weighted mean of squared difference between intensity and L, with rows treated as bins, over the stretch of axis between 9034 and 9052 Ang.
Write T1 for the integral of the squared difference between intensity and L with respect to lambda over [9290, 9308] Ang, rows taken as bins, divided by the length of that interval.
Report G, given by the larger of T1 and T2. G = 0.35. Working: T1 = 0.35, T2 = 0.20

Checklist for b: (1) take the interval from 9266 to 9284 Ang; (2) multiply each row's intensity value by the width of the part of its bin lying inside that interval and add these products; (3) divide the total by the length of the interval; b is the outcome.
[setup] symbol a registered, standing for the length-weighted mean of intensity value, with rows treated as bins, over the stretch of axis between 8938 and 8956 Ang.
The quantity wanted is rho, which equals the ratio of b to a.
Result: 1.02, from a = 10.6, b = 10.8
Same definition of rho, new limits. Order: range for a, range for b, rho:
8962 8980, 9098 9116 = 0.98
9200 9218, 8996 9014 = 0.99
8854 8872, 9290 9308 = 1.08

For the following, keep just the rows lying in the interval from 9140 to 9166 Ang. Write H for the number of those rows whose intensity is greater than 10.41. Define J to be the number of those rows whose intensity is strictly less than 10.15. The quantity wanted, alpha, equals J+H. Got 8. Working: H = 6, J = 2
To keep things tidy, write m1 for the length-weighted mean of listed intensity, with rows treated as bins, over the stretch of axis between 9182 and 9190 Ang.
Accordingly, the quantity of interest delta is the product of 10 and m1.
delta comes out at 109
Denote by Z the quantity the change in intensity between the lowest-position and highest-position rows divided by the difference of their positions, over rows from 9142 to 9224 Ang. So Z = 0.002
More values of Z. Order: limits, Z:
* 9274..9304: 0.007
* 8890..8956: 0.004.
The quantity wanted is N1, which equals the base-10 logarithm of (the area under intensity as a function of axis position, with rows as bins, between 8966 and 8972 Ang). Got 1.81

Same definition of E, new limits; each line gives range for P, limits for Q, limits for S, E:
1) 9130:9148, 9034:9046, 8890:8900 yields -106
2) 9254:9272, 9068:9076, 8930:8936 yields -109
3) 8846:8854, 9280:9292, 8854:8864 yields -102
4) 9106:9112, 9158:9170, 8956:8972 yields -102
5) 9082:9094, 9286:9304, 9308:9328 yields -108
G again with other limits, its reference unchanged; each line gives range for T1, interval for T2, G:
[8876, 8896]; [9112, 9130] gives 0.29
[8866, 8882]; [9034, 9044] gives 0.28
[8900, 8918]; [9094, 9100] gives 0.45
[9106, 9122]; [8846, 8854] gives 0.38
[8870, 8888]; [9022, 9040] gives 0.30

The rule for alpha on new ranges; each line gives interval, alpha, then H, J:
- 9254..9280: 8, 8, 0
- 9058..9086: 7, 2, 5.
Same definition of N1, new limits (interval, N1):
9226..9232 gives 1.79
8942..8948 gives 1.79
